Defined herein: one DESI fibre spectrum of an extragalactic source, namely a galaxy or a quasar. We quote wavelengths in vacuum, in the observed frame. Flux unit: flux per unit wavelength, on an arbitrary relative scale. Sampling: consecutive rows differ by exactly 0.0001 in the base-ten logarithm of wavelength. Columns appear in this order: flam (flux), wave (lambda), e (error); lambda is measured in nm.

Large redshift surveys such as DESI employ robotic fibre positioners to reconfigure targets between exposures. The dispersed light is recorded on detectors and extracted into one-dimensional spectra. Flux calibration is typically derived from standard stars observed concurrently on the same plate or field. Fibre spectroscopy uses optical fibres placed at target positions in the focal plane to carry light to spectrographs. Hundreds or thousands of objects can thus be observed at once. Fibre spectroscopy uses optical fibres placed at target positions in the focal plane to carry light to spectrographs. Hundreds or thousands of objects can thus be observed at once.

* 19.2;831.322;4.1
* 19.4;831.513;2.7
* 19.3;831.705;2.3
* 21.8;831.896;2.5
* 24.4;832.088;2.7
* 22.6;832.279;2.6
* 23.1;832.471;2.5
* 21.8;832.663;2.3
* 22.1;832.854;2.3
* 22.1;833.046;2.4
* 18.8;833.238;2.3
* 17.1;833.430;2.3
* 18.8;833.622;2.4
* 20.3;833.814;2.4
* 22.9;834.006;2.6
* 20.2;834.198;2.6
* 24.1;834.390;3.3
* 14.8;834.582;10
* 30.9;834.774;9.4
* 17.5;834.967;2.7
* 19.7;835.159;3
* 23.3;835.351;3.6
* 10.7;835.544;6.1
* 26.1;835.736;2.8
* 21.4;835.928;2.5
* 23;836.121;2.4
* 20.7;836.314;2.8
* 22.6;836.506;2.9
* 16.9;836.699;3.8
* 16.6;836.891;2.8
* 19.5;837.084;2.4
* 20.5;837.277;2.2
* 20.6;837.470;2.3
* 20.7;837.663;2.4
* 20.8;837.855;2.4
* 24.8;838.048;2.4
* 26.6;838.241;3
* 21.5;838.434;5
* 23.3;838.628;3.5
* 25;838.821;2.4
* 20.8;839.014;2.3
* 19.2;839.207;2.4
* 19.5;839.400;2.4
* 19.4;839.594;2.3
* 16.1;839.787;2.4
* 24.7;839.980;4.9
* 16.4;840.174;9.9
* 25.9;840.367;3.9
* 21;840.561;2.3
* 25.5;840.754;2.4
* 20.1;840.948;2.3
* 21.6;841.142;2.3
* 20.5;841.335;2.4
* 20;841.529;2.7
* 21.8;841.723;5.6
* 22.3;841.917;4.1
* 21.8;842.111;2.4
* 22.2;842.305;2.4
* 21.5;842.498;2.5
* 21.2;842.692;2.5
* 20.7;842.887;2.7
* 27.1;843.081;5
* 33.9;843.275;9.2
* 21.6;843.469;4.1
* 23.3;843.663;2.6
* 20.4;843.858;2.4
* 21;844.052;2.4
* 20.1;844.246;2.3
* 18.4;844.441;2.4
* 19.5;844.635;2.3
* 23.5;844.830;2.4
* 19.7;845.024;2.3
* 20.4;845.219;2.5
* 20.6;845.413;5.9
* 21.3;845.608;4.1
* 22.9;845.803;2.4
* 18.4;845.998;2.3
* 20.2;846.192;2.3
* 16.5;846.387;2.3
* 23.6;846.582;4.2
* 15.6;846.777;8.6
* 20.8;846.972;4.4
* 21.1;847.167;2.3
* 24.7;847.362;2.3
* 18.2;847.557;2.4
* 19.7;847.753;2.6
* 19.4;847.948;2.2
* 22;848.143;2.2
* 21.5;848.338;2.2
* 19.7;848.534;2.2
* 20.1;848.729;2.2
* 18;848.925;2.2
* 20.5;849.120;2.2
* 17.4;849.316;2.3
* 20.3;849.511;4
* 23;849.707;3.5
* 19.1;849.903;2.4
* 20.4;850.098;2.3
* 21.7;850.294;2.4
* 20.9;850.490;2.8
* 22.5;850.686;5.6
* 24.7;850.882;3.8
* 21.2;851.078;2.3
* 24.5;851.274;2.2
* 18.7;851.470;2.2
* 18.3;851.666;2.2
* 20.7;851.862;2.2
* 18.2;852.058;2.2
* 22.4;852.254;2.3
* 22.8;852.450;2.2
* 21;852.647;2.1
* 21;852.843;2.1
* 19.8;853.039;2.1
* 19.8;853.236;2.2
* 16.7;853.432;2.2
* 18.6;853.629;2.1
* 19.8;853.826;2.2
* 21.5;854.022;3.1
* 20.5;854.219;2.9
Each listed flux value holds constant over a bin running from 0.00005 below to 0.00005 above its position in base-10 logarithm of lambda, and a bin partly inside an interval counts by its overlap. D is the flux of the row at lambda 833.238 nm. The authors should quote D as 18.8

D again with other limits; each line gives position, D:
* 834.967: 17.5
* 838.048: 24.8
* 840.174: 16.4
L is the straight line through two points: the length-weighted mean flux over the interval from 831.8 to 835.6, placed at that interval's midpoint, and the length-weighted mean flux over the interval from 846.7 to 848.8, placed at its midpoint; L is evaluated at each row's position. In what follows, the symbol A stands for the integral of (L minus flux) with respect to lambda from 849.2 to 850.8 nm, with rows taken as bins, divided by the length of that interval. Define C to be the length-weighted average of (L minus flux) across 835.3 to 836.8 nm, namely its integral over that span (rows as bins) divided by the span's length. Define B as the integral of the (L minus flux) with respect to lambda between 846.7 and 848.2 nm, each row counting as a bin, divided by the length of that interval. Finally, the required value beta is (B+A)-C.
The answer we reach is -0.7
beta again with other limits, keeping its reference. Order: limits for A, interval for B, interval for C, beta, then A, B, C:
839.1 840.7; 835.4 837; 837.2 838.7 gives 2.8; 0.2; 0.99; -1.60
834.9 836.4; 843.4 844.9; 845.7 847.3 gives -0.3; 0.5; -0.45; 0.36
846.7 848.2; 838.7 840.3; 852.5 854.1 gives 0.3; 0.1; 0.39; 0.20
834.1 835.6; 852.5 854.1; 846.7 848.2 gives 0.6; 0.5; 0.20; 0.11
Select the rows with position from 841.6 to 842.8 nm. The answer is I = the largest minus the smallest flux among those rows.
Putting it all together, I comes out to 1.1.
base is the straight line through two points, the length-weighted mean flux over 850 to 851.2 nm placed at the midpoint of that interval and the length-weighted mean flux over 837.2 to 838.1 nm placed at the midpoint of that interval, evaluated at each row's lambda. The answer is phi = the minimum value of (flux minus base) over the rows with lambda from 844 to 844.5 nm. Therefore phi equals -3.3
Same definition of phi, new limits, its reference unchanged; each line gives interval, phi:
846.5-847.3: -6.2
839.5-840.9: -5.3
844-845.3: -3.3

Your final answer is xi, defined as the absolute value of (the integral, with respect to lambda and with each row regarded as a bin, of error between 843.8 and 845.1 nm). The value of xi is 3.1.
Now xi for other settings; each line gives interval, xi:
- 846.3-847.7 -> 5.3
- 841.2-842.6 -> 4.4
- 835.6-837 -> 4.1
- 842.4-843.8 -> 5.7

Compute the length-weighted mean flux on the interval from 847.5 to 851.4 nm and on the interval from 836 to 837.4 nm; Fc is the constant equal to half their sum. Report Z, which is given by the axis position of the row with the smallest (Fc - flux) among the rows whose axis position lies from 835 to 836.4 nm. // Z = 835.736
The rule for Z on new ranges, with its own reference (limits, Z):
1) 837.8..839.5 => 838.241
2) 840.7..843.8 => 843.275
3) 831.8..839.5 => 834.774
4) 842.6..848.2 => 843.275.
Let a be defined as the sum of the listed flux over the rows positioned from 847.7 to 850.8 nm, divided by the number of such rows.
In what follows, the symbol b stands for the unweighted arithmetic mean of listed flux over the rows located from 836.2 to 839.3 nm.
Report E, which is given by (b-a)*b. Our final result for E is 18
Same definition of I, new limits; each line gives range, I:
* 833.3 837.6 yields 20.2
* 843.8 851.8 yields 9.1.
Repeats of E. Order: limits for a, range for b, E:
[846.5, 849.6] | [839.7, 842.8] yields 27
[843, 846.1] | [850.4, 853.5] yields -25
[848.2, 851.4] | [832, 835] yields 8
